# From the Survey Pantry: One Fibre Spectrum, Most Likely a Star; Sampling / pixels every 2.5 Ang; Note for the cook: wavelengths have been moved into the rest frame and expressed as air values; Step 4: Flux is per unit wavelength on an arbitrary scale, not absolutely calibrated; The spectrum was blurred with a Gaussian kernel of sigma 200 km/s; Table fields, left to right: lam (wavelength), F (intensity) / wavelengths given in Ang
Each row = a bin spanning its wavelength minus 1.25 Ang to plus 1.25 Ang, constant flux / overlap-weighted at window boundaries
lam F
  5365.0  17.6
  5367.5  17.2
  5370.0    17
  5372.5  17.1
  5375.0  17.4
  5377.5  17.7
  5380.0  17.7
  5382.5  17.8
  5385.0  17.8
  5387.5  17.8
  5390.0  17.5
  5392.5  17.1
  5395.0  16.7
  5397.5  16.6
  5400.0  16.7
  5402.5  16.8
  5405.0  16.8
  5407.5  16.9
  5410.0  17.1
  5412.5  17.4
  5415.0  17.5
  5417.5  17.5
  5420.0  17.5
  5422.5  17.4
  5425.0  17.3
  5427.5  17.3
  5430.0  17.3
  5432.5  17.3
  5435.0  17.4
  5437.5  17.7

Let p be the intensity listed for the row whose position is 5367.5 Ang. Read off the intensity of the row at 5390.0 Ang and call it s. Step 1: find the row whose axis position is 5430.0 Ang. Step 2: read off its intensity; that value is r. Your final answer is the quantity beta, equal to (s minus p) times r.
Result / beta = 5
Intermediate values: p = 17.2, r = 17.3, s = 17.5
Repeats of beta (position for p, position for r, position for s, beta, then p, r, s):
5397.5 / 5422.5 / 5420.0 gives 16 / 16.6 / 17.4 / 17.5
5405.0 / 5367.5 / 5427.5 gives 9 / 16.8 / 17.2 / 17.3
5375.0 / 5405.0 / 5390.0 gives 2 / 17.4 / 16.8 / 17.5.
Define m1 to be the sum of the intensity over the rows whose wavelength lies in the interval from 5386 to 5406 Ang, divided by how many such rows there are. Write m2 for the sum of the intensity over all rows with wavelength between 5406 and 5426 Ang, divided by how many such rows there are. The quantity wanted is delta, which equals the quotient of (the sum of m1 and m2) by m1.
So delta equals 2.02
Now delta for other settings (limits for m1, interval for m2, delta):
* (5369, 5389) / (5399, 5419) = 1.97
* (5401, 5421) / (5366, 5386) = 2.02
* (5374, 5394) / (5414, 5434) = 1.99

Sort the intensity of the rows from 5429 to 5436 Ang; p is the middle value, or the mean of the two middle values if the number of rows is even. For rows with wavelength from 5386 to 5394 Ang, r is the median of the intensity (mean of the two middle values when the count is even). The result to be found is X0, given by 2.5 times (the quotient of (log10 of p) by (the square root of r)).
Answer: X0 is 0.740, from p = 17.3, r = 17.5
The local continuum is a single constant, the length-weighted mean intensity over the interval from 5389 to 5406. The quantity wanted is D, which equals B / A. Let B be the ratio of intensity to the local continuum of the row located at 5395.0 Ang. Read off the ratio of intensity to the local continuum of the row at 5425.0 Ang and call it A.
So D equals 0.97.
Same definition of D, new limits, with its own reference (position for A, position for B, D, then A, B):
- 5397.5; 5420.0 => 1.05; 0.98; 1.04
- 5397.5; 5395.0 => 1.01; 0.98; 0.99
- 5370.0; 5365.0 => 1.04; 1.01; 1.04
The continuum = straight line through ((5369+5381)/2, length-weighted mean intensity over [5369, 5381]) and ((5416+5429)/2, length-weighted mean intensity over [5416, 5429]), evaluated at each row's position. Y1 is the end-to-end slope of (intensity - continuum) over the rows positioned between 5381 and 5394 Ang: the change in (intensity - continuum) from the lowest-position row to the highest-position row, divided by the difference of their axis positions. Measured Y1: -0.07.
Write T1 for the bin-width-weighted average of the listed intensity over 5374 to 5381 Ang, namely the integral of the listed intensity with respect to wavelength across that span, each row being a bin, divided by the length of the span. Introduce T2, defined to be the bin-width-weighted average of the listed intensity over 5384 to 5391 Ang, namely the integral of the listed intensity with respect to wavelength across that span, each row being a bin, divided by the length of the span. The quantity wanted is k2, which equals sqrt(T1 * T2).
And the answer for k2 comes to 17.65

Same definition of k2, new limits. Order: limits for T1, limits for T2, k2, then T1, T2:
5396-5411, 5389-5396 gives 16.95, 16.8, 17.1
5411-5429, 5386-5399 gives 17.28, 17.4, 17.1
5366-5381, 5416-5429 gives 17.37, 17.3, 17.4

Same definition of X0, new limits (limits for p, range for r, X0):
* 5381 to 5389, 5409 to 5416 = 0.749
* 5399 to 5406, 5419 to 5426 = 0.734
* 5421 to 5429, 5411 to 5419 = 0.740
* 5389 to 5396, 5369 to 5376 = 0.745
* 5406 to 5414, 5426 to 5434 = 0.741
